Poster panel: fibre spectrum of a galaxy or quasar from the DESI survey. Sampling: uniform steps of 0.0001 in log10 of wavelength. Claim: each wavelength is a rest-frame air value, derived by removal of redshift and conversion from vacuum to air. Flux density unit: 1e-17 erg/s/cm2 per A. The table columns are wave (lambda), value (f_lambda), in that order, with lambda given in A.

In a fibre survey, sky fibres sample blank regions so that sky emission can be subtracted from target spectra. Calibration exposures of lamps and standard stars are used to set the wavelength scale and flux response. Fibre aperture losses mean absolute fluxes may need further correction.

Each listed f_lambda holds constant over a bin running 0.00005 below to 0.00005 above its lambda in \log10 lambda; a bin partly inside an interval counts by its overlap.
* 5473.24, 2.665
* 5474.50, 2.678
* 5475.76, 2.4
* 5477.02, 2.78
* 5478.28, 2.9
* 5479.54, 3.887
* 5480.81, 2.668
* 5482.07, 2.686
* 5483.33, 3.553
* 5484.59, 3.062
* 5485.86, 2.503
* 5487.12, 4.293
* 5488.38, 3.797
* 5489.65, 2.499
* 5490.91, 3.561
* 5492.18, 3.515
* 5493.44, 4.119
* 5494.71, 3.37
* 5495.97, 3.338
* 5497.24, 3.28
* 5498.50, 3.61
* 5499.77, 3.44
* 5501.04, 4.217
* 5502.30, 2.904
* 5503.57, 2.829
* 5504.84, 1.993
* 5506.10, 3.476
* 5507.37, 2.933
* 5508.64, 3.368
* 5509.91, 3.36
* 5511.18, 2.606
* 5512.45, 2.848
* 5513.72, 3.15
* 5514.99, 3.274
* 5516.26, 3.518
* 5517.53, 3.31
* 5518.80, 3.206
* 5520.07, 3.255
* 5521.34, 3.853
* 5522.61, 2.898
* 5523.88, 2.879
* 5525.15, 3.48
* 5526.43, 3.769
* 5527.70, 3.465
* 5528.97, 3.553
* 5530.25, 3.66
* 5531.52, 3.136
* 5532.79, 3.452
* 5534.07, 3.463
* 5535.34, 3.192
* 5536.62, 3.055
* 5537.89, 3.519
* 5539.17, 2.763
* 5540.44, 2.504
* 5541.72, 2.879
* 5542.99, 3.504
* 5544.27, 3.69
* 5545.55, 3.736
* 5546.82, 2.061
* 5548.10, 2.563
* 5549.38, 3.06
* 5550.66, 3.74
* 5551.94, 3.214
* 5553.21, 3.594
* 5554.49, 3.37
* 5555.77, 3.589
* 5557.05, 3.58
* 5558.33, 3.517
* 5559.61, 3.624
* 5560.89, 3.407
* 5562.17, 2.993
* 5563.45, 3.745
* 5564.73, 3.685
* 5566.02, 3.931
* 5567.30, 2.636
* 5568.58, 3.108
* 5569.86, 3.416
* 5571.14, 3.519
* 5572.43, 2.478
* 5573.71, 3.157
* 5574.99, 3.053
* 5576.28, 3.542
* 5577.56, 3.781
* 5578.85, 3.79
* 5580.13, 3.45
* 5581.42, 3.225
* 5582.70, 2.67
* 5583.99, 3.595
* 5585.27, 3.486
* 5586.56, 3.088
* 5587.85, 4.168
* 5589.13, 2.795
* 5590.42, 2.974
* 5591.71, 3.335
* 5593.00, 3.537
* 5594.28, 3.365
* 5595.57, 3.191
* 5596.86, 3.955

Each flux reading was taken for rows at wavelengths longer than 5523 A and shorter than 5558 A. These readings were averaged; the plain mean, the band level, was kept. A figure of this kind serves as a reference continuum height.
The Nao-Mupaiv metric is 3.28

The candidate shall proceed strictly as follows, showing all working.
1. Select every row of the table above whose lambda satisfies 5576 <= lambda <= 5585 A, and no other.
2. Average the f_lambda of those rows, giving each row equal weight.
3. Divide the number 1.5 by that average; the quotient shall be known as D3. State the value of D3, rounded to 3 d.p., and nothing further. 0.437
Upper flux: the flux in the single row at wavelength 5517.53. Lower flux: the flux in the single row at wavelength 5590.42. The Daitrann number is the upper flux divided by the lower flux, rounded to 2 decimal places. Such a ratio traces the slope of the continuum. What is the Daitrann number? 1.11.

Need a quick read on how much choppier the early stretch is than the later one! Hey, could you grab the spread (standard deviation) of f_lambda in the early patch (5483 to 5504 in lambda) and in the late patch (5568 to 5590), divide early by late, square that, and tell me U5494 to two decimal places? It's 1.53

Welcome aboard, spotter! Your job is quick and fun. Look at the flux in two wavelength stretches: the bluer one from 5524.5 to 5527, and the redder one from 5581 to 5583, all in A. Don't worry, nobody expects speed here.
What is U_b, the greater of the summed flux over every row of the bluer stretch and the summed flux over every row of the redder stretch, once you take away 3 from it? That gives 4.25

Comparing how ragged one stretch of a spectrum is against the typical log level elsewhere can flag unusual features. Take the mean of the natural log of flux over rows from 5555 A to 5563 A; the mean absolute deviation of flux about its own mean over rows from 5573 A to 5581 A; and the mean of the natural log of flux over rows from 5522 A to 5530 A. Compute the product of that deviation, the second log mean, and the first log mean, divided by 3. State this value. 0.12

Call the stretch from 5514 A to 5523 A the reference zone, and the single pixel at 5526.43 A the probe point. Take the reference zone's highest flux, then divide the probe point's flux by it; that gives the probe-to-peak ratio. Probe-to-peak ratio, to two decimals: 0.98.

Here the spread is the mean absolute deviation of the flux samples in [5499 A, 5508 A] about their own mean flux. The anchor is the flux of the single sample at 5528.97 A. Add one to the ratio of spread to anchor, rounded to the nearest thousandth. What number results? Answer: 1.144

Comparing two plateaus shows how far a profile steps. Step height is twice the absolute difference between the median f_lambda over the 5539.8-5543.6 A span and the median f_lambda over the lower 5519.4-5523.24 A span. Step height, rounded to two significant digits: 0.75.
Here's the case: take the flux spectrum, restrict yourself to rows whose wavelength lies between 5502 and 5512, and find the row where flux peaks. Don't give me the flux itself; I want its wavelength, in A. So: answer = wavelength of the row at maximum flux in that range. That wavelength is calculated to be 5506.10 A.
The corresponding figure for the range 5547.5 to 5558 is 5550.66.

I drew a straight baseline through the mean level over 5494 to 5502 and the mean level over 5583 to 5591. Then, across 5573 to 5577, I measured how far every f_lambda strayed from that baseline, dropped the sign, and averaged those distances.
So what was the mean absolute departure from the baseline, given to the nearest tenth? 0.2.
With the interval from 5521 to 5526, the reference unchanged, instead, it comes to 0.4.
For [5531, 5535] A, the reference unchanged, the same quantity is 0.1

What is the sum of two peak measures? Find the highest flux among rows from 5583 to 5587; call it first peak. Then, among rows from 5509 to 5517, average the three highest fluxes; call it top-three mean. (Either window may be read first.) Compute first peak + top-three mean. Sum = 6.98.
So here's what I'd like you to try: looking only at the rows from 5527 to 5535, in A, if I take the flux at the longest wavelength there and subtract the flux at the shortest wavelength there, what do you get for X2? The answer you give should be 0.0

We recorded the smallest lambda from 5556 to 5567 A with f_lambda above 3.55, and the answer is 5557.05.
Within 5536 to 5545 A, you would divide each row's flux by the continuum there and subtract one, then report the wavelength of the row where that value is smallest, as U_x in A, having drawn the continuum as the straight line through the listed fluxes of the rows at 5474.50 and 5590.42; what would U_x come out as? 5540.44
